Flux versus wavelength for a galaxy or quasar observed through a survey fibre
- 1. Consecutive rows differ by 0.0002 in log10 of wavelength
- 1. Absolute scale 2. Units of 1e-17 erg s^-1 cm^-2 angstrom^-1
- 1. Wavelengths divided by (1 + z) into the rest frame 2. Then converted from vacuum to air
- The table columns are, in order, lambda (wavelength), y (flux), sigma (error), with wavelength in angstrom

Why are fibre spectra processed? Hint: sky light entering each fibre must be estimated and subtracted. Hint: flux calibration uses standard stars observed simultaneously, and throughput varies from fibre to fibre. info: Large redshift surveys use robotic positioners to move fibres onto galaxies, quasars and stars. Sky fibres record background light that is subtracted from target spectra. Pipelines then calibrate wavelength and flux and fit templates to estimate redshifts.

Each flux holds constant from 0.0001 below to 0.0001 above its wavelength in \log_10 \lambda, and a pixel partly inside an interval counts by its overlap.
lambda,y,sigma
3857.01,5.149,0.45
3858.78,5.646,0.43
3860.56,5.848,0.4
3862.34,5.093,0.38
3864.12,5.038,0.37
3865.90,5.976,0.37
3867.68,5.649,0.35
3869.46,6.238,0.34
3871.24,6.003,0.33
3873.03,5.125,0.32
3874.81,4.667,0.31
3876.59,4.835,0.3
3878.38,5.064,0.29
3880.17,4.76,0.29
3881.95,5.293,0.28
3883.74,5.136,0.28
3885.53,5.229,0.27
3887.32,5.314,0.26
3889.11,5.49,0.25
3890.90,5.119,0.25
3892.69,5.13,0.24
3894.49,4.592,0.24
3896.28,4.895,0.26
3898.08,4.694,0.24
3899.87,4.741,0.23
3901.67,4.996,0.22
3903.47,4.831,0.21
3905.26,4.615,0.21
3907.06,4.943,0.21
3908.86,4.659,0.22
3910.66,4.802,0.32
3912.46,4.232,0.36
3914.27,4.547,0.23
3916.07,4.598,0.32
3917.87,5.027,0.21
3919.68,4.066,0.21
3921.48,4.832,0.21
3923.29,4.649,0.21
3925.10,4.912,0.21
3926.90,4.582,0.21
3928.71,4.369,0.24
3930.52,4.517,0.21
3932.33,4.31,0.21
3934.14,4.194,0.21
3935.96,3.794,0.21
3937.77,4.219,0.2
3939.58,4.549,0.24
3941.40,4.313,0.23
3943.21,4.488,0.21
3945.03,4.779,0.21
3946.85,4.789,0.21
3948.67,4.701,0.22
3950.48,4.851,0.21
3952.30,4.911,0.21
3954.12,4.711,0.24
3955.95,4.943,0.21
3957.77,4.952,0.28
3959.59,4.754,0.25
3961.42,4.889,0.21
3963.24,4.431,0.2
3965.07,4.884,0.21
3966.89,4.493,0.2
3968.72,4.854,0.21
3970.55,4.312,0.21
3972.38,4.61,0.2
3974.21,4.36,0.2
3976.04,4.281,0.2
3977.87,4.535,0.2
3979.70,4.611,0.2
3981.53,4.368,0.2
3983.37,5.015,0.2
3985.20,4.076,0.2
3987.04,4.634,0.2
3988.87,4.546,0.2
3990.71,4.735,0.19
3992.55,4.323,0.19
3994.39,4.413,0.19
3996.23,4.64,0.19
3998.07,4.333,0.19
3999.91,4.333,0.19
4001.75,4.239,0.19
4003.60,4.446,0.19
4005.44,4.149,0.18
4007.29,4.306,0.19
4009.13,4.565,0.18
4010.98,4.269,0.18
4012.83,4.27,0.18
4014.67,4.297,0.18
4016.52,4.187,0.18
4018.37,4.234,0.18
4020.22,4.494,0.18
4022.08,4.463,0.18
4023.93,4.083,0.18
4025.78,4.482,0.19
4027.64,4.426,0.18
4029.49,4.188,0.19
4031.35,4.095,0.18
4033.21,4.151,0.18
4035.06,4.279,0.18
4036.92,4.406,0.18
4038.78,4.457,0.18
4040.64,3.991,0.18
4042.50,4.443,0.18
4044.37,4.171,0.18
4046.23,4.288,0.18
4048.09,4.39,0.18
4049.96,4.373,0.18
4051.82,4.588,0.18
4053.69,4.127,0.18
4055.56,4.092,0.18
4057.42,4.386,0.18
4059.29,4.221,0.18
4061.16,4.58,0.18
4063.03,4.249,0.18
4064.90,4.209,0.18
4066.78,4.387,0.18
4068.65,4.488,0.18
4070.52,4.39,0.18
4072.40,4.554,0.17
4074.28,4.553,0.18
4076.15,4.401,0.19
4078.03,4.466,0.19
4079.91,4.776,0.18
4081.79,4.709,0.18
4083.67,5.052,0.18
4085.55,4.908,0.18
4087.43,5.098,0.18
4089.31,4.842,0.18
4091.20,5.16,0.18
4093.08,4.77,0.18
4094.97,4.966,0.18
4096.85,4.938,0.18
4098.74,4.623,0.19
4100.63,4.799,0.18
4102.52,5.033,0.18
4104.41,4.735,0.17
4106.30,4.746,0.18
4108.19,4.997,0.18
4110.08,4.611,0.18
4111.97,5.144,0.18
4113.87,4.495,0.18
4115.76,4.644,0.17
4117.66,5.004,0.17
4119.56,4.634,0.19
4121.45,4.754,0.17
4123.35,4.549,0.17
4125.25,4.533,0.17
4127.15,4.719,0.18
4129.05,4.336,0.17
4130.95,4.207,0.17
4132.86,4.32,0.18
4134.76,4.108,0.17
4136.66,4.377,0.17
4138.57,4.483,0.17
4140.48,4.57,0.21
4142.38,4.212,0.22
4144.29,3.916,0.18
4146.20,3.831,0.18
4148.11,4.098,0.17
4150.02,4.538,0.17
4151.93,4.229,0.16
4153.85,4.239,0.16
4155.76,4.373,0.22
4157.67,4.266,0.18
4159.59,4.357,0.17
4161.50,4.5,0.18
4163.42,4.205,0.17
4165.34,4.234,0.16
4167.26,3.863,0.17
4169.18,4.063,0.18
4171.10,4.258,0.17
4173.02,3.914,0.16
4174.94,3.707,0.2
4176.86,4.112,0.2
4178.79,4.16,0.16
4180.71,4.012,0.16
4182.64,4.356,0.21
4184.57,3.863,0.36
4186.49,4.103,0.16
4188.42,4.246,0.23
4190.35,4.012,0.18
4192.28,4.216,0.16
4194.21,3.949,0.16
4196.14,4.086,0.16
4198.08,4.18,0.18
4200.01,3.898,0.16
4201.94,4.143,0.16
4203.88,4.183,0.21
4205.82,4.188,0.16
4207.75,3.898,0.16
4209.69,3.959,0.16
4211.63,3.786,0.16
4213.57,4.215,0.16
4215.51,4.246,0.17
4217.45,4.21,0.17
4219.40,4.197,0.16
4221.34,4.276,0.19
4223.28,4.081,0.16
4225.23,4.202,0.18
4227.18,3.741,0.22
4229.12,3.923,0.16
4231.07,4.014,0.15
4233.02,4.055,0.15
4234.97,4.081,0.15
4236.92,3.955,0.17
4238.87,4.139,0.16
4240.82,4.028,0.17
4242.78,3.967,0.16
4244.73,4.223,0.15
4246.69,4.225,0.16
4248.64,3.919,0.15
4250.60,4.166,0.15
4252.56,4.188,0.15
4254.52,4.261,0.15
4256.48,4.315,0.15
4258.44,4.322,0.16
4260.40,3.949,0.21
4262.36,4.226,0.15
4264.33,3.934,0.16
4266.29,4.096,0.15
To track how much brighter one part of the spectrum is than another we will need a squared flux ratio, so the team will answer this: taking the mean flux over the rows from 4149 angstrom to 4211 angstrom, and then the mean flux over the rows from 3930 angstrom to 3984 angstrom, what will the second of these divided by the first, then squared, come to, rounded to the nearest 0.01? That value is 1.23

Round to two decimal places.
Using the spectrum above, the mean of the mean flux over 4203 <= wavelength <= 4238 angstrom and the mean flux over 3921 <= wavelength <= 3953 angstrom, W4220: 4.30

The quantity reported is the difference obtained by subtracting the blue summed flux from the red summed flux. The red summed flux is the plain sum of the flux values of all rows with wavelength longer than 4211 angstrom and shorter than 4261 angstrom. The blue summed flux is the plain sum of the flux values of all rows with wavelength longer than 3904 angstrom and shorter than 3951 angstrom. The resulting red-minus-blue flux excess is -12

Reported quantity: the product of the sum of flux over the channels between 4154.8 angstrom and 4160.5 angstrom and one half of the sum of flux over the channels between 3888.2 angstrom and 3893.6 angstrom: 102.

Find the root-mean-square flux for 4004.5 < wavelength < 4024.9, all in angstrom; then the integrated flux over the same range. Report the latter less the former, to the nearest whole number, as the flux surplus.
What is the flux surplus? 83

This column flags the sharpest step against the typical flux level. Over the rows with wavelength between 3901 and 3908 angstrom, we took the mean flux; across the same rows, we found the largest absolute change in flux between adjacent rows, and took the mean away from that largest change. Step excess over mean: -4.5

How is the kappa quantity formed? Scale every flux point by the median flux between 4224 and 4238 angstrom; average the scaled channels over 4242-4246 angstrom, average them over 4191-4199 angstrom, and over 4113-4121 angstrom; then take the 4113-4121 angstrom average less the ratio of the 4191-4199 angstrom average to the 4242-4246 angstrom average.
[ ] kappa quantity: 0.17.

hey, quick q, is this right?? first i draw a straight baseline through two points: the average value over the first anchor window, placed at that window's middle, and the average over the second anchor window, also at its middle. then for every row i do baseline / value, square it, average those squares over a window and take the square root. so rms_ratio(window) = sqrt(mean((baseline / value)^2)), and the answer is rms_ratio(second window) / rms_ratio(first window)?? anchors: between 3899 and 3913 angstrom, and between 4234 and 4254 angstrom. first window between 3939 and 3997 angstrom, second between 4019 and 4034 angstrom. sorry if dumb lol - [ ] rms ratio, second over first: 1.05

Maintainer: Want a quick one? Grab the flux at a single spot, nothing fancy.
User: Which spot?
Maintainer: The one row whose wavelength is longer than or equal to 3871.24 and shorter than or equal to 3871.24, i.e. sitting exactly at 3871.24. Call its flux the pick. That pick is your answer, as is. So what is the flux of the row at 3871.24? 6.003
